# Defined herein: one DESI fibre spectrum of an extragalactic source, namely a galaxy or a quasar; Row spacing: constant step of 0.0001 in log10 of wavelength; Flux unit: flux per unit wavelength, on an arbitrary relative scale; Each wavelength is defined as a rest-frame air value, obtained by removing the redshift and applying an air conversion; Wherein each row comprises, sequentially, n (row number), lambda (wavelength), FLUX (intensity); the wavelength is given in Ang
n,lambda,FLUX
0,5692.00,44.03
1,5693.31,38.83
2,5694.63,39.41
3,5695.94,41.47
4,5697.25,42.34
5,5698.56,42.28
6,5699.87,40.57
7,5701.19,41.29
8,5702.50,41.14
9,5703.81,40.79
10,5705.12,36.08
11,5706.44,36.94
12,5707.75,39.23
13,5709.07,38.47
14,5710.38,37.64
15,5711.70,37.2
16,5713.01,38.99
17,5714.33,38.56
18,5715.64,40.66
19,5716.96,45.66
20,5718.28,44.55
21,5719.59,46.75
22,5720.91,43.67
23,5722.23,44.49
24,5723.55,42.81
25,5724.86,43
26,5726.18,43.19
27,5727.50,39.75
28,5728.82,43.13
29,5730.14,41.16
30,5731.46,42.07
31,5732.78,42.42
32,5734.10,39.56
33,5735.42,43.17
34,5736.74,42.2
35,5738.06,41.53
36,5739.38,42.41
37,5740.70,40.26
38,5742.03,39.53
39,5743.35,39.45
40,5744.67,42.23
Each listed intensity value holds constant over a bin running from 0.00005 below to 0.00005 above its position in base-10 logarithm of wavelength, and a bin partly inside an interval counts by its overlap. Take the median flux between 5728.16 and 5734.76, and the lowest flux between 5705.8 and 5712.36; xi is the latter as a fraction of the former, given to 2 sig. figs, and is 0.88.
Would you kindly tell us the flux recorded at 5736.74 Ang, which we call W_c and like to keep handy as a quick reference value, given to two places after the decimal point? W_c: 42.20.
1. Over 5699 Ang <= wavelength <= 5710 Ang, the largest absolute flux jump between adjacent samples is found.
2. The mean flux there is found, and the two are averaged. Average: 22.0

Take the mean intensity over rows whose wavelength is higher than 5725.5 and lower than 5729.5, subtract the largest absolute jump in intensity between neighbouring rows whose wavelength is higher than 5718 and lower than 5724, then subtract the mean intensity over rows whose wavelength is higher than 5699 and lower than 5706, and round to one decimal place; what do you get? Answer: -1.0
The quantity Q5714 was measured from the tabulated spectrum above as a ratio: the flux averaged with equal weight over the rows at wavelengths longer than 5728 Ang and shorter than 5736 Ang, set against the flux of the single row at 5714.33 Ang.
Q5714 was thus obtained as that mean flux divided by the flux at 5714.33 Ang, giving 1.09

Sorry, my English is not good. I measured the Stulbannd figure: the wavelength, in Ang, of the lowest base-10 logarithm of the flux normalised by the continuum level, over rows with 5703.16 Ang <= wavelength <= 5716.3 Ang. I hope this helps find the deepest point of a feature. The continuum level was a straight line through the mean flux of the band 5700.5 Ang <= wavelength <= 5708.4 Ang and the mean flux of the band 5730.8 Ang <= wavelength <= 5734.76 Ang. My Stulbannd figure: 5705.12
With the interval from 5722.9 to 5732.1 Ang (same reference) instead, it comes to 5727.50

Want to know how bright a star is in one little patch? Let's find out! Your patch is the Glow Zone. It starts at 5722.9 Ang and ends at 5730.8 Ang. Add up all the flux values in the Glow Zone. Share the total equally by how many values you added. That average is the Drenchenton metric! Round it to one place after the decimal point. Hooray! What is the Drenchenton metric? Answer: 42.2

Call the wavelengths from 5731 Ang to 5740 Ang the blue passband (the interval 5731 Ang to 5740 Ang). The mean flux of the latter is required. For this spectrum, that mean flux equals 41.9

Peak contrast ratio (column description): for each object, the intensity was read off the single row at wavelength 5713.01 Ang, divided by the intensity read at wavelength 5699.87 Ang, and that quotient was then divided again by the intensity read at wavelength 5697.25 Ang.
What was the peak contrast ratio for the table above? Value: 0.0227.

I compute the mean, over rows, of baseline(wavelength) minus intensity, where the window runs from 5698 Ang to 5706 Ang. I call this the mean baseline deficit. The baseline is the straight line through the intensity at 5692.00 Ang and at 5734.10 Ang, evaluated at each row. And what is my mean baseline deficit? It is 3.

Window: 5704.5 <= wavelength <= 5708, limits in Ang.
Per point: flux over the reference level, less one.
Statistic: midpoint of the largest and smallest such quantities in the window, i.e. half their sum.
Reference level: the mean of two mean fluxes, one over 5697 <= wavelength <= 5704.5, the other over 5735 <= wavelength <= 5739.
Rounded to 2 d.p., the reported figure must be -0.10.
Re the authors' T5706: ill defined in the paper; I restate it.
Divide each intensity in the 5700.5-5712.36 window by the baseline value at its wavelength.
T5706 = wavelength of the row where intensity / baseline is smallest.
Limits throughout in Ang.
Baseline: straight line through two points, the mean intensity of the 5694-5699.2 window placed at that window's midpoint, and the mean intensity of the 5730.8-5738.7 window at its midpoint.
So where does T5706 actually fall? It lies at 5705.12 Ang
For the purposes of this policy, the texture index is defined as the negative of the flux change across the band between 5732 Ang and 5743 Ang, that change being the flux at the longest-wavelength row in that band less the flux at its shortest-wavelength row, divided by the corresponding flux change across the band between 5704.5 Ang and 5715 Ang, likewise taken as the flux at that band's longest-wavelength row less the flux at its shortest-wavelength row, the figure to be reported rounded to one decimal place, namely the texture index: 1.2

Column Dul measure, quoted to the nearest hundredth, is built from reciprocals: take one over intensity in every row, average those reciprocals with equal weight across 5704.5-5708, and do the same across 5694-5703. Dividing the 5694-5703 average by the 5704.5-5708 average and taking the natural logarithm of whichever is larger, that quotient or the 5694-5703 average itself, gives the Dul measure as -0.10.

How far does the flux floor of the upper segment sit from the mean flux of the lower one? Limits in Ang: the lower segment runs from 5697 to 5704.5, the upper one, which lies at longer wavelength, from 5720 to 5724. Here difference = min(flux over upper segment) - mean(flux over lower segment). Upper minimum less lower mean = 1.4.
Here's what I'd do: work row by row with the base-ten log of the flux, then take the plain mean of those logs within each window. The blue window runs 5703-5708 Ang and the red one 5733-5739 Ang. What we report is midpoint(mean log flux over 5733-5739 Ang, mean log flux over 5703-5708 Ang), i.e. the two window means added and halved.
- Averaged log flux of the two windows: 1.60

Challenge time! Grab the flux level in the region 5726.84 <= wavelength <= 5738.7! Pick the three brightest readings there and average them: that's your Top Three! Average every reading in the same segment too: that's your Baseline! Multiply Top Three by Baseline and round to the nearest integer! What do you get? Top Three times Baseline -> 1788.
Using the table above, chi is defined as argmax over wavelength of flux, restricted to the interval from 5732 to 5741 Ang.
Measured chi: 5735.42 Ang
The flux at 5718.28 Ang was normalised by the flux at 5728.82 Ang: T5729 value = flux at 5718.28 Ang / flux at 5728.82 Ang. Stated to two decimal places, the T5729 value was 1.03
